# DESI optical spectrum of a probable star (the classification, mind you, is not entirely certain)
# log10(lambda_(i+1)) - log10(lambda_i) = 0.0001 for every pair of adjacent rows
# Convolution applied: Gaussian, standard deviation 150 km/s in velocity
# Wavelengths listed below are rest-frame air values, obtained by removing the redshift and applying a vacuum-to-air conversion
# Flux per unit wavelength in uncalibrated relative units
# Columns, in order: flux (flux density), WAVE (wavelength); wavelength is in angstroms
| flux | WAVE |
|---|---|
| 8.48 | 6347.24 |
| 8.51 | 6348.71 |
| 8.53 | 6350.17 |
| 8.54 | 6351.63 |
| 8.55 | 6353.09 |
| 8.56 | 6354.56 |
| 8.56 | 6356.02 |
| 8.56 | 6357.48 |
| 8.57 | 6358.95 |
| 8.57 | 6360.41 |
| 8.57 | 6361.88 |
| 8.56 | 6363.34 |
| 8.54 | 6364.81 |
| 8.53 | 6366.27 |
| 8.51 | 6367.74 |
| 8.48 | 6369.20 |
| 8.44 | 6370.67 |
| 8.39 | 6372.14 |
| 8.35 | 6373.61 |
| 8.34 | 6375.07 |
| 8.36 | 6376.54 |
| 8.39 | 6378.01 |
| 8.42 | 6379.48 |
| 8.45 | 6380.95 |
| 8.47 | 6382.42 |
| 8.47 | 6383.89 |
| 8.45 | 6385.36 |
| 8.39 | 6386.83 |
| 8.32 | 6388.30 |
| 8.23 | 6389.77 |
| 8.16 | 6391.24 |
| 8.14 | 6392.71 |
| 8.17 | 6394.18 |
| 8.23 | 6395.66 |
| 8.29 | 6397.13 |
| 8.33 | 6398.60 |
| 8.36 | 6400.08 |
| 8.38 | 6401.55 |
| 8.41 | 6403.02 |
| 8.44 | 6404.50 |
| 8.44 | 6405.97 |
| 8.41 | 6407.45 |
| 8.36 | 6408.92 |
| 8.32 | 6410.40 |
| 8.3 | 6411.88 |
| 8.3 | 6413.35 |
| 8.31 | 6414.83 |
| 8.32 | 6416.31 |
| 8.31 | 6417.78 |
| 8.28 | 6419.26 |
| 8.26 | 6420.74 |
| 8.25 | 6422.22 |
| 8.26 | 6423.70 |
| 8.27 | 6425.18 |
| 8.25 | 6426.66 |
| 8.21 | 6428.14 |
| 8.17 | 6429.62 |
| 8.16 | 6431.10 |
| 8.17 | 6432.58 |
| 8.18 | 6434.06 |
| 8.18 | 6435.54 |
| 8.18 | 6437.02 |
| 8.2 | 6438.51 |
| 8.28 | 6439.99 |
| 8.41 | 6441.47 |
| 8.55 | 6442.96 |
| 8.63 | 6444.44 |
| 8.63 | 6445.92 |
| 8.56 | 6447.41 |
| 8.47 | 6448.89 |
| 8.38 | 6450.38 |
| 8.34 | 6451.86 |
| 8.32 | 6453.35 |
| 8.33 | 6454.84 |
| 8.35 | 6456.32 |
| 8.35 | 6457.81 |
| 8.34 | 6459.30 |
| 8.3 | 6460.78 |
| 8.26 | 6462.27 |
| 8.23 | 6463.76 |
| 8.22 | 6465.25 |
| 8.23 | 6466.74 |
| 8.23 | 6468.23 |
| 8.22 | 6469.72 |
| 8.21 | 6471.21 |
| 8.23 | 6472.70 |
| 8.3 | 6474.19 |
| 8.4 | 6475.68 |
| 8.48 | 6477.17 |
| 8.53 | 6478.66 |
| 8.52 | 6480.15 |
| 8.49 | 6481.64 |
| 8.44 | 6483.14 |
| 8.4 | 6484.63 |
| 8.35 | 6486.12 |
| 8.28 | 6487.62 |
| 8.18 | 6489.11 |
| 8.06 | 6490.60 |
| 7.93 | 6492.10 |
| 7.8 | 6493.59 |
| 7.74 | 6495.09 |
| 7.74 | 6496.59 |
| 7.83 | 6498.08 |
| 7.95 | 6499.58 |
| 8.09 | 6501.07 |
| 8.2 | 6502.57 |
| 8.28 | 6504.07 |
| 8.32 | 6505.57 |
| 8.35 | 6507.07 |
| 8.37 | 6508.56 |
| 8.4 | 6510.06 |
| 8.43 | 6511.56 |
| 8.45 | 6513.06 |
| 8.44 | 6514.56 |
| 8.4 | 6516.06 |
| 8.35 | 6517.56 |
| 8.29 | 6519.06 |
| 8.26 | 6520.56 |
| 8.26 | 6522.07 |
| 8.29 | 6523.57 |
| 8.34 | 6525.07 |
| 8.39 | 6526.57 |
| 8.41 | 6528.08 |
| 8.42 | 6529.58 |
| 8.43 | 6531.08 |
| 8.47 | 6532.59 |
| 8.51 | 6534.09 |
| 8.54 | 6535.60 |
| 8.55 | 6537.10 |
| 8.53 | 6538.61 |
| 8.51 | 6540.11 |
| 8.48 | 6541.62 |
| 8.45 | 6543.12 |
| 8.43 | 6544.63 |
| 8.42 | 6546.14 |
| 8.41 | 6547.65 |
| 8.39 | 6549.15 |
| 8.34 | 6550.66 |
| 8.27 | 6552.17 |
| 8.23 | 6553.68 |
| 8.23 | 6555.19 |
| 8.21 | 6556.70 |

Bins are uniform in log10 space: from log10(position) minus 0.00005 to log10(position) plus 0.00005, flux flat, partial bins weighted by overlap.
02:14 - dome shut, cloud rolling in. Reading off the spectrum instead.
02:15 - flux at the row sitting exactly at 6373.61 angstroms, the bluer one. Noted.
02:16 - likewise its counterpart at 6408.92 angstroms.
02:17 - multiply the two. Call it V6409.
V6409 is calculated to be 69.8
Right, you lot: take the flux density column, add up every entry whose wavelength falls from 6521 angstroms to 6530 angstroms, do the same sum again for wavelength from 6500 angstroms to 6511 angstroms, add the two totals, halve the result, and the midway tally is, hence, 54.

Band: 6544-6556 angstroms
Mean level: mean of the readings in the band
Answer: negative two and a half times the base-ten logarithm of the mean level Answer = -2.30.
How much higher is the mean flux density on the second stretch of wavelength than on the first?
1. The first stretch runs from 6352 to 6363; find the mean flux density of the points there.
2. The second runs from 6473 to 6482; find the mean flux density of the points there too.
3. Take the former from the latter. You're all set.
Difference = -0.11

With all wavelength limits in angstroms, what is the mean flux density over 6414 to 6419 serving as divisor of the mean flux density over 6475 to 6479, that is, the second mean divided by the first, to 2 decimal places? 1.02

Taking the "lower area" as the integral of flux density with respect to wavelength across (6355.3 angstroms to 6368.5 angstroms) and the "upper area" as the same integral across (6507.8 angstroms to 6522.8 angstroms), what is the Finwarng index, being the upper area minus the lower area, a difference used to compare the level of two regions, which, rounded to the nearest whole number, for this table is 13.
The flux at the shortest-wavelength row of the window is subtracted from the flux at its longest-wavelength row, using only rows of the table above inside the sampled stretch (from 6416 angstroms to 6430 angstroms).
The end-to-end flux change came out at -0.15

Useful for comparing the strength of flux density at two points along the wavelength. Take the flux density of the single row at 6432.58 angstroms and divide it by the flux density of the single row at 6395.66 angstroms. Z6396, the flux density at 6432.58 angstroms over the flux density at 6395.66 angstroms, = 0.99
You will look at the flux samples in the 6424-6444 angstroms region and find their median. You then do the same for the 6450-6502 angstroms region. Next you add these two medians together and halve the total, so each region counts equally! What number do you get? 8.240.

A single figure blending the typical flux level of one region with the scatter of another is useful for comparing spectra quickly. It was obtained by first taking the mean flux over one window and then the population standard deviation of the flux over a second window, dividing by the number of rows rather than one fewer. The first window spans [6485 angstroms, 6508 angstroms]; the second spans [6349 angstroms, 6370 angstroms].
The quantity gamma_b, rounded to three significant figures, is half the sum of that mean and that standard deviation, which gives 4.05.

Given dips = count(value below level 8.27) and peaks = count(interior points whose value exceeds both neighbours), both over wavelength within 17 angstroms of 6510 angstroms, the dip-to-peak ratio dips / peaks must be 9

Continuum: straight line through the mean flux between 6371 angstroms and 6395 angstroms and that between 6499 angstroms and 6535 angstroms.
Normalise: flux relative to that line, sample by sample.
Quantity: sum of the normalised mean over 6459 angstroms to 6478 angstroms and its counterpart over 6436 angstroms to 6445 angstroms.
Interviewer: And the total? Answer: 2.00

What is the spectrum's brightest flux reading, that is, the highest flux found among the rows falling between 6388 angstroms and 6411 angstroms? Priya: 8.44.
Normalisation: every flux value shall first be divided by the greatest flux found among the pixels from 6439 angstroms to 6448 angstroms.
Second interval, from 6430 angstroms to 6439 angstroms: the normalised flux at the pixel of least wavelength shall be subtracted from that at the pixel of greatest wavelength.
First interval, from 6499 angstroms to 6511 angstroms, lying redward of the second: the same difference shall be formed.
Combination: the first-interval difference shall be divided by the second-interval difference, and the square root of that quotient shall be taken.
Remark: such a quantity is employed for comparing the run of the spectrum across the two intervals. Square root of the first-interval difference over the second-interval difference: 3.4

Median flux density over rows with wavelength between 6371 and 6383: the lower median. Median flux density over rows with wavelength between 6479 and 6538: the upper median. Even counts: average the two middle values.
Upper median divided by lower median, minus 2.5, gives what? -1.50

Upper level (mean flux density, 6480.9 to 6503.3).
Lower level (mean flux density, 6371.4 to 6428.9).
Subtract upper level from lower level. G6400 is 0.23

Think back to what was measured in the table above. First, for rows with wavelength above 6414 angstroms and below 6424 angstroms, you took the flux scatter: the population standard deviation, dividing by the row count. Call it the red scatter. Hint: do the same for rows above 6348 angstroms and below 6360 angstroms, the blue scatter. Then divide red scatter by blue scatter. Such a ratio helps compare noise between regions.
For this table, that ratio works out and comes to 1.4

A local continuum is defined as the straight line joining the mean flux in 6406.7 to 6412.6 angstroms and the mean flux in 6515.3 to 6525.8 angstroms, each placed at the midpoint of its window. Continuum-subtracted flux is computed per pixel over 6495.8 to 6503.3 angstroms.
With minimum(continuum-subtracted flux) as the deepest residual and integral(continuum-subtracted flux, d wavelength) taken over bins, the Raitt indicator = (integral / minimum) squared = 21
